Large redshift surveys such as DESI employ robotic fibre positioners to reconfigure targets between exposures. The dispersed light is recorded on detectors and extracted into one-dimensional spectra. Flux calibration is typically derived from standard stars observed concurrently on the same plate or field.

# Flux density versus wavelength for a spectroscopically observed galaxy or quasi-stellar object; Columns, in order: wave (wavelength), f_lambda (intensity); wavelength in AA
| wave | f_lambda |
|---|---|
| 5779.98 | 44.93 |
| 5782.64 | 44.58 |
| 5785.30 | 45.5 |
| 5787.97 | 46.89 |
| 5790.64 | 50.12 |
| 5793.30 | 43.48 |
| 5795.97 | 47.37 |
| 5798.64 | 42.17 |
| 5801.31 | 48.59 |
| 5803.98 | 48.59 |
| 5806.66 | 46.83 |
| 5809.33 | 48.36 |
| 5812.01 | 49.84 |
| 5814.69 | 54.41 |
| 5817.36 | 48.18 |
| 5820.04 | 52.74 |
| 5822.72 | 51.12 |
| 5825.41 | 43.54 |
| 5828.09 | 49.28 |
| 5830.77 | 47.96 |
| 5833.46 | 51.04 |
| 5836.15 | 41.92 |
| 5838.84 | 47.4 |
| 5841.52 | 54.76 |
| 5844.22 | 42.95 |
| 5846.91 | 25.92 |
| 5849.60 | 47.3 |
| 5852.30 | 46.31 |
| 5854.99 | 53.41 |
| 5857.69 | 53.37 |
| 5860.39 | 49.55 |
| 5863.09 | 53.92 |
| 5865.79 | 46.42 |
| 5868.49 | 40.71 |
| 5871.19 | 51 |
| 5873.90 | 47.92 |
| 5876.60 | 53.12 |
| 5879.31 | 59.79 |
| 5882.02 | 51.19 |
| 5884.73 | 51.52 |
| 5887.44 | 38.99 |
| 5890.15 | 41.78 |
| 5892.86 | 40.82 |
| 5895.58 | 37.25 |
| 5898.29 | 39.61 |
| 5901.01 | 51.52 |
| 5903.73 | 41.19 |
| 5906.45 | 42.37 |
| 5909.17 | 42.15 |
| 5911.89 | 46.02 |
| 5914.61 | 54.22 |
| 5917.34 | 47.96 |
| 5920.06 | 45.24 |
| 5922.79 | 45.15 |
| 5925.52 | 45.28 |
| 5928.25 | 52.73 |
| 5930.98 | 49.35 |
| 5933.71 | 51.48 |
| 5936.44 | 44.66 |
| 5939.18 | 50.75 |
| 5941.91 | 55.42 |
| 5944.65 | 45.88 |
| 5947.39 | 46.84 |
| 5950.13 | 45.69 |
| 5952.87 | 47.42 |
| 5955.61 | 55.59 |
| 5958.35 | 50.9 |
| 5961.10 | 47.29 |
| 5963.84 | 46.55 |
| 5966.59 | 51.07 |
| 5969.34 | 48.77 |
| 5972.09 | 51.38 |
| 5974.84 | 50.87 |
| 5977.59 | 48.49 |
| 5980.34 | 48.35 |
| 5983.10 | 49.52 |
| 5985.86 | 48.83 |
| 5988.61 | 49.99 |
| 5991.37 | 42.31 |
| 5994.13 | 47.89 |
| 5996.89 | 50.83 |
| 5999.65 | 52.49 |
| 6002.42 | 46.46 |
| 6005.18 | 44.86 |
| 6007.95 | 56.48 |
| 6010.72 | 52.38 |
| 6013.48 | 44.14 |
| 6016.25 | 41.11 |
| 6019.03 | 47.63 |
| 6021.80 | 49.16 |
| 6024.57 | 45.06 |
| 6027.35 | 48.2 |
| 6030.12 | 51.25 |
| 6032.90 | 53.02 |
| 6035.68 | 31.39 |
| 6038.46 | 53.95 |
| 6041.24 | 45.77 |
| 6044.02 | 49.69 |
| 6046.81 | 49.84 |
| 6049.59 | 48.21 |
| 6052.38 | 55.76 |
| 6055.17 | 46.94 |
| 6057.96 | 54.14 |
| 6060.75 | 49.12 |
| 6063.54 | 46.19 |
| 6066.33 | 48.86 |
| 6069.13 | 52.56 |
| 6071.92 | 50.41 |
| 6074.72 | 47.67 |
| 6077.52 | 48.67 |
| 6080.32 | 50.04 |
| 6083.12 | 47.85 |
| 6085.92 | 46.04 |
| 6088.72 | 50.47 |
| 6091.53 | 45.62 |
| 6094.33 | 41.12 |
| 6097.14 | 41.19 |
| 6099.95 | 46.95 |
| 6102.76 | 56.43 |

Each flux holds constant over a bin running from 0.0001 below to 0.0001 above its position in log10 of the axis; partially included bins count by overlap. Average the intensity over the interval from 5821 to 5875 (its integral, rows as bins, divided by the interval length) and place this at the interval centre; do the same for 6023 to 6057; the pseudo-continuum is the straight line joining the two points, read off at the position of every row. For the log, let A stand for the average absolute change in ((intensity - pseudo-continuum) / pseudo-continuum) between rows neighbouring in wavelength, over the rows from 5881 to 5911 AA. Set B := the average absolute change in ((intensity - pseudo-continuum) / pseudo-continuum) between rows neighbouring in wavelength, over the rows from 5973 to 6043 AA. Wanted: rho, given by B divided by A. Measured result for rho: 1.2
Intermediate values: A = 0.10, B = 0.11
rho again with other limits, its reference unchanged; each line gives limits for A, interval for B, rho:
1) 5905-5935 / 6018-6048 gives 2.0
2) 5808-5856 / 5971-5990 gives 0.1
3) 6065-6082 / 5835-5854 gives 5.0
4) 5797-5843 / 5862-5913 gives 1.3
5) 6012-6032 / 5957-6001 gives 0.7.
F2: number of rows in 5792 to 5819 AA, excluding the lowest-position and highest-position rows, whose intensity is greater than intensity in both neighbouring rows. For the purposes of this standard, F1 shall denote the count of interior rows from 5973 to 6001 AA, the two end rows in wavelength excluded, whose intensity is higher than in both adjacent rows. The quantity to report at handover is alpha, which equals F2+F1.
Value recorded 4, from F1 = 2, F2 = 2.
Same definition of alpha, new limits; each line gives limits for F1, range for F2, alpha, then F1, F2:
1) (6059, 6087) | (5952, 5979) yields 5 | 2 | 3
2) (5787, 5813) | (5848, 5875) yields 5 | 2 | 3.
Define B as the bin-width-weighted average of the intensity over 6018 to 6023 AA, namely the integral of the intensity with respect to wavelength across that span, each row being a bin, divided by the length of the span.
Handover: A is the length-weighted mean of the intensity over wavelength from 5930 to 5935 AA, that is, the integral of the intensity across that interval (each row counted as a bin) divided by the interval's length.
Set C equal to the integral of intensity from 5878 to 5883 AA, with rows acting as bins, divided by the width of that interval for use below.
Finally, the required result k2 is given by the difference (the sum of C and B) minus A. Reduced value 53.7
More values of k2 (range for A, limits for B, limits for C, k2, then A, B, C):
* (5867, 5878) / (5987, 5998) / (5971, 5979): 49.7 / 48.2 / 47.7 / 50.2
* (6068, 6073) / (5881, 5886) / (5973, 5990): 49.2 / 51.6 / 51.4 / 49.4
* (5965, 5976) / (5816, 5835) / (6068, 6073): 50.2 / 50.4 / 49.1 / 51.6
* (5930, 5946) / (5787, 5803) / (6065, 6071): 47.6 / 49.6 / 46.5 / 50.7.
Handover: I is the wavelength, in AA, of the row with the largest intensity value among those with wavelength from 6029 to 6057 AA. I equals 6052.38 AA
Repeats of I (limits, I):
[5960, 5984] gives 5972.09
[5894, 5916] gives 5914.61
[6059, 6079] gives 6069.13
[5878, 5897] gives 5879.31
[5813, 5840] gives 5814.69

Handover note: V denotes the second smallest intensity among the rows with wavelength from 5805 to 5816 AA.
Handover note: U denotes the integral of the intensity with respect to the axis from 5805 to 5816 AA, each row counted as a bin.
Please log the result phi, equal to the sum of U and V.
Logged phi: 596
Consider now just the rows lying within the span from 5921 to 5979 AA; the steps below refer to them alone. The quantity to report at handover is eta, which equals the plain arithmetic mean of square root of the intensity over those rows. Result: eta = 7.01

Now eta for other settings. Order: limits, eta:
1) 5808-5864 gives 6.93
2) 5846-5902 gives 6.81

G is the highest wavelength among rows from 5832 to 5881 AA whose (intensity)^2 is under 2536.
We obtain 5873.90 AA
